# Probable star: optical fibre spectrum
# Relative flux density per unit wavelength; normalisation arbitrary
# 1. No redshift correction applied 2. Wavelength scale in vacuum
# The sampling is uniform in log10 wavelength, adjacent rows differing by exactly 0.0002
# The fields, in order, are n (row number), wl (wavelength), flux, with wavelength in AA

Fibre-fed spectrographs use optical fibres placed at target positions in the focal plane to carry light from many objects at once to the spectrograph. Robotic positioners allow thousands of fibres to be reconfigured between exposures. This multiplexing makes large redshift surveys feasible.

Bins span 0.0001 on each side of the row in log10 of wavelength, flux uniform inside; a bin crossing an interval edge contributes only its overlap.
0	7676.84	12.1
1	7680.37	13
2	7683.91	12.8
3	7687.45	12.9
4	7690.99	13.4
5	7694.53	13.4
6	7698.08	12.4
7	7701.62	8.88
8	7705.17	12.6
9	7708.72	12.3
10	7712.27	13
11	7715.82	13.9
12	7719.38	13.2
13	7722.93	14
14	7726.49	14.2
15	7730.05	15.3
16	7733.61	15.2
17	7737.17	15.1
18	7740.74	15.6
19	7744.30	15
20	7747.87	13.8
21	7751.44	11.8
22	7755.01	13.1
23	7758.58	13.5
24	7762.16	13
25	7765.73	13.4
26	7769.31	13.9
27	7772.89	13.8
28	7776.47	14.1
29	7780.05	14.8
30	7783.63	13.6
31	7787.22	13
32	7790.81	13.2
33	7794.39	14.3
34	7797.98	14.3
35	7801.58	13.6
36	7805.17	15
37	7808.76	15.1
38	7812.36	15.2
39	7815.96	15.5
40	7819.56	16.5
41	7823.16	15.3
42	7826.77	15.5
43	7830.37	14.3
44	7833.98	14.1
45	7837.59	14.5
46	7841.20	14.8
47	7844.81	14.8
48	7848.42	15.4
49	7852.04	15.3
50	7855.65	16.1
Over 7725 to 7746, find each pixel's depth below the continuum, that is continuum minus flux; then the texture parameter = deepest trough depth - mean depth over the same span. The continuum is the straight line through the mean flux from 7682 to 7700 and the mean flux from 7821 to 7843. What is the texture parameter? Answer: 0.76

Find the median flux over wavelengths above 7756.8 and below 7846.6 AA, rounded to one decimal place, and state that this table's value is 14.3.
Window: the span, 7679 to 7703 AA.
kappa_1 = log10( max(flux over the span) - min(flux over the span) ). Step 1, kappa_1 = 0.7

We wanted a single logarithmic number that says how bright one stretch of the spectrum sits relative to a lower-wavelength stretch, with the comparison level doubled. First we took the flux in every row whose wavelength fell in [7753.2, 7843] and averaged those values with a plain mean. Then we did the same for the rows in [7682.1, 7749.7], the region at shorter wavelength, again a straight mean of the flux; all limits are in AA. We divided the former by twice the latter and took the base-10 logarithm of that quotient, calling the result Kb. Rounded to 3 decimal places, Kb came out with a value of -0.277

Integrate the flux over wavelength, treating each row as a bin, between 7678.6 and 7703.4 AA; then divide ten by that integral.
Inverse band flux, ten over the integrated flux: 0.0325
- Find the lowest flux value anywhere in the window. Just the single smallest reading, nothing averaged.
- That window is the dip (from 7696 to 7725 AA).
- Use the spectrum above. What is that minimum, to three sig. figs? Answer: 8.88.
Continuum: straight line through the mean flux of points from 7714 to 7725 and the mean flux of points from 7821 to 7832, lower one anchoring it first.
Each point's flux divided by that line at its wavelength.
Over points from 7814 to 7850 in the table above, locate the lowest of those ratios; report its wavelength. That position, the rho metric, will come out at 7833.98 AA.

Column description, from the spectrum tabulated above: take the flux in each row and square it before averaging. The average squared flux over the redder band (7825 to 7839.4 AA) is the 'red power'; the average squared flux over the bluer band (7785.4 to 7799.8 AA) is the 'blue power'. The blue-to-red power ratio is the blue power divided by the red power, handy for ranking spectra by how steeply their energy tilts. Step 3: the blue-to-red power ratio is 0.88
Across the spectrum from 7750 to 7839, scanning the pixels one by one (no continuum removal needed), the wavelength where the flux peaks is 7819.56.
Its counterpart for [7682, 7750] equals 7740.74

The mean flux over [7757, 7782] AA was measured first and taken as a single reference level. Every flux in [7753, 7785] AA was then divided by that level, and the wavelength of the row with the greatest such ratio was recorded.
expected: 7780.05 AA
